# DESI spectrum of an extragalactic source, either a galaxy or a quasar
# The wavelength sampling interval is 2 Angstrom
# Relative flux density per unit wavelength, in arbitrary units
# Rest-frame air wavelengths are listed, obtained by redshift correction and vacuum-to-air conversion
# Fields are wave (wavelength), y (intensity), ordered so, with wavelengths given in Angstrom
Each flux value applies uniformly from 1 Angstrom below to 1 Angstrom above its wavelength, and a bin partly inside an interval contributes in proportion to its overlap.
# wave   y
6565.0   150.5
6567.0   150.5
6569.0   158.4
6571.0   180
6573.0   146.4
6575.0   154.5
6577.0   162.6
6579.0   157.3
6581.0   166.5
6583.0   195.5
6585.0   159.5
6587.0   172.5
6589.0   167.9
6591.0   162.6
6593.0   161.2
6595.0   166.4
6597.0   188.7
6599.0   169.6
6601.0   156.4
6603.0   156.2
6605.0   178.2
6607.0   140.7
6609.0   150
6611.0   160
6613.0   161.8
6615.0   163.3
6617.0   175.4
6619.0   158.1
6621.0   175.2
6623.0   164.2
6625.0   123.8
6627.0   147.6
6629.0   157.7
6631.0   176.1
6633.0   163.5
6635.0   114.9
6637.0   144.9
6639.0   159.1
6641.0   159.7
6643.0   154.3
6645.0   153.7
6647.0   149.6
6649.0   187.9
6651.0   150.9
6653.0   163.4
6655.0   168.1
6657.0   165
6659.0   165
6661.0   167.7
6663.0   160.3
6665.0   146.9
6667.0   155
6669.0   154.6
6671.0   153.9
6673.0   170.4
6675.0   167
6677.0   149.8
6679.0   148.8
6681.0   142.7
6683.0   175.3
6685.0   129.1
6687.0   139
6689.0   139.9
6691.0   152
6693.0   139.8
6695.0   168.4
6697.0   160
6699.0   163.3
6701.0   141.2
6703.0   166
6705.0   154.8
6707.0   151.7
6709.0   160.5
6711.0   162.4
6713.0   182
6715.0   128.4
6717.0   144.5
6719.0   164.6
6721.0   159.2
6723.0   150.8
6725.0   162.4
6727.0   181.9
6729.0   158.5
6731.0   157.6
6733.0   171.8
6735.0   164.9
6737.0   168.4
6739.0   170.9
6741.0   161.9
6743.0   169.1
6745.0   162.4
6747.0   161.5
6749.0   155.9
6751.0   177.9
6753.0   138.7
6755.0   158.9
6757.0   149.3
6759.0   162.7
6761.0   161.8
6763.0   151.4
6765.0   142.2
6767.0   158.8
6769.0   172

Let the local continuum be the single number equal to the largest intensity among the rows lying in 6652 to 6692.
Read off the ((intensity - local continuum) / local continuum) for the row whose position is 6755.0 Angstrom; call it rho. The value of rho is -0.09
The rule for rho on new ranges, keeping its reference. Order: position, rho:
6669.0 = -0.12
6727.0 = 0.04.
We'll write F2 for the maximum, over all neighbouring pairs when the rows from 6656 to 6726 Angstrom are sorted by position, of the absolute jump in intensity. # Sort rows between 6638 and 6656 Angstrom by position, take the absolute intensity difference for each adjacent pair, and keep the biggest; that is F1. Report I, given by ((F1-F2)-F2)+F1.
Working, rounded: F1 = 38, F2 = 54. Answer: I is -31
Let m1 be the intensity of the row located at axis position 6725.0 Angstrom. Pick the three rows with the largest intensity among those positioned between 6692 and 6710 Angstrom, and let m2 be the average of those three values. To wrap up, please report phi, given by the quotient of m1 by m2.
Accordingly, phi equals 0.98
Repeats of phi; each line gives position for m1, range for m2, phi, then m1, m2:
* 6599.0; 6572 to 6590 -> 0.95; 169.6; 179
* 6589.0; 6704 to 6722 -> 0.99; 167.9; 170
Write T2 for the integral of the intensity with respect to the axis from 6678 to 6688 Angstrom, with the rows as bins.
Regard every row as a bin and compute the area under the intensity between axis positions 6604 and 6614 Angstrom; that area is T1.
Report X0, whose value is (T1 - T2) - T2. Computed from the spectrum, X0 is -1358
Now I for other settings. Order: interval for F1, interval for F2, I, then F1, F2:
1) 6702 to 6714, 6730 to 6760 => -39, 20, 39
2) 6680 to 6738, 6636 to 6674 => 31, 54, 38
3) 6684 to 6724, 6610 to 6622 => 73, 54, 17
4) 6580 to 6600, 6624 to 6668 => -25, 36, 49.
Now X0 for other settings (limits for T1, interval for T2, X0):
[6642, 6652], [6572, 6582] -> -1556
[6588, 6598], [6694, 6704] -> -1502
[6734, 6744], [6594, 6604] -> -1679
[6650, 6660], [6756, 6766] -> -1445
